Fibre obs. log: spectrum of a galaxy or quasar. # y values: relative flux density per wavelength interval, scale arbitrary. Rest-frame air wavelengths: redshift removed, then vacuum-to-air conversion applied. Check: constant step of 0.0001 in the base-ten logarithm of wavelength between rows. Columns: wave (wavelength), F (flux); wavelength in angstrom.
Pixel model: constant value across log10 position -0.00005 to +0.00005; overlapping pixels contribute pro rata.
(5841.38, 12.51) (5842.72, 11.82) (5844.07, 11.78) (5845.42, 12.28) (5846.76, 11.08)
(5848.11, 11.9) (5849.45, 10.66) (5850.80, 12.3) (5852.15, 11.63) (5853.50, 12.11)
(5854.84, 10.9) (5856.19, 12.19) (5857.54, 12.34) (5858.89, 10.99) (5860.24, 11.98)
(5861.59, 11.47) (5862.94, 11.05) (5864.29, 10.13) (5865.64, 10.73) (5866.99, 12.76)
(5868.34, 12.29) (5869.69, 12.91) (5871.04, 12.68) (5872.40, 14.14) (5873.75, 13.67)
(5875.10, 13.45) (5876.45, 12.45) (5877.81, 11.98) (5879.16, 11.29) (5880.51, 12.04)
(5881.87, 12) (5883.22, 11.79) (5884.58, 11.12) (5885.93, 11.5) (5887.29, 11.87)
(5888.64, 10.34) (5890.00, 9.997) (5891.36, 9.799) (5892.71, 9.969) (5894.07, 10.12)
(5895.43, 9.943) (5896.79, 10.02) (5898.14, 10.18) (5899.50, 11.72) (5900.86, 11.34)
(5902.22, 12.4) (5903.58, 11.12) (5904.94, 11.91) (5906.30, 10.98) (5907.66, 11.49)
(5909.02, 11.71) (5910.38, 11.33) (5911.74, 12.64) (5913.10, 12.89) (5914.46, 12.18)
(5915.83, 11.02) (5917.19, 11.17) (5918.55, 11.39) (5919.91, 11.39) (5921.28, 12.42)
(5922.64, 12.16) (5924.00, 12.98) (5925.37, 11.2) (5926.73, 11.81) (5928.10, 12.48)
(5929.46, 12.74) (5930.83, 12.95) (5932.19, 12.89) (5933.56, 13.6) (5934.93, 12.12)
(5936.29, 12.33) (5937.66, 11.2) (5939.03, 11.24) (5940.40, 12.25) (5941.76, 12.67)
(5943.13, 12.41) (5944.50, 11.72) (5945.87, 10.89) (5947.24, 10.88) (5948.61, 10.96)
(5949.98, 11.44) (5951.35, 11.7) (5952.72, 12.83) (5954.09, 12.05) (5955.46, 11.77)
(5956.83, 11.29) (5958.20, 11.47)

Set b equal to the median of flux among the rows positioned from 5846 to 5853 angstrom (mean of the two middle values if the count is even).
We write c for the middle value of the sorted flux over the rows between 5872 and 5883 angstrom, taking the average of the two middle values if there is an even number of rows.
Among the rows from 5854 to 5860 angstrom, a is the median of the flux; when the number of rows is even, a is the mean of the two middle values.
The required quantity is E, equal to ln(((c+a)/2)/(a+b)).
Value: -0.67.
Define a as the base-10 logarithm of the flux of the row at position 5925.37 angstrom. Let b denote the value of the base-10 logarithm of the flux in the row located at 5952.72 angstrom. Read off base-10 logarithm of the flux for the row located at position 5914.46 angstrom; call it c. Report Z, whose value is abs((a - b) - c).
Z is 1.14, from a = 1.05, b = 1.11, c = 1.09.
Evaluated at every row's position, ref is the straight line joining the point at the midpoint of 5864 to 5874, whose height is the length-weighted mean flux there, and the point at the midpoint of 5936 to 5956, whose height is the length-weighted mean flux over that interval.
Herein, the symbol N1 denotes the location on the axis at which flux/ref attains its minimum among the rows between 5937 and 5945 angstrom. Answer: 5937.66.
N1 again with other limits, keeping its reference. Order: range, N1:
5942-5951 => 5945.87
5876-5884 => 5879.16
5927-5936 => 5934.93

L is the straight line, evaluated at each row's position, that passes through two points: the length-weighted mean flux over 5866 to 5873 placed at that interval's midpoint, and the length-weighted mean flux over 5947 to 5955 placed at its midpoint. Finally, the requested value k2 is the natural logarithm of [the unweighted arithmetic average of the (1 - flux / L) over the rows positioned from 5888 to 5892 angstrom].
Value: -1.6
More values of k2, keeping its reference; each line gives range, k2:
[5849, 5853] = -2.1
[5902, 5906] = -3.1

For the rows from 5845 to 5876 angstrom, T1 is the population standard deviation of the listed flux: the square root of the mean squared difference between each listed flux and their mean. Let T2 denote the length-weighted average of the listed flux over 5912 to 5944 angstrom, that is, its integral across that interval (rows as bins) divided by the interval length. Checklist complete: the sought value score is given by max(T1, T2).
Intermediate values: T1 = 1.00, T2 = 12.2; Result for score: 12.2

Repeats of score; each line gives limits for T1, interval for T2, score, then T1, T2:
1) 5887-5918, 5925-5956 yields 12.0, 0.93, 12.0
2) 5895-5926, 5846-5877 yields 12.0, 0.82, 12.0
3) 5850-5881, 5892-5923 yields 11.4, 0.95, 11.4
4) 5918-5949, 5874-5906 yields 11.3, 0.76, 11.3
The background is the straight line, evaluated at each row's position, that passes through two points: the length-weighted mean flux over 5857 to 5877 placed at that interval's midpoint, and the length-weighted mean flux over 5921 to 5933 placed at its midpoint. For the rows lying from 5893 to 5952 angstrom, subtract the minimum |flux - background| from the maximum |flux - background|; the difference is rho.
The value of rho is 2.3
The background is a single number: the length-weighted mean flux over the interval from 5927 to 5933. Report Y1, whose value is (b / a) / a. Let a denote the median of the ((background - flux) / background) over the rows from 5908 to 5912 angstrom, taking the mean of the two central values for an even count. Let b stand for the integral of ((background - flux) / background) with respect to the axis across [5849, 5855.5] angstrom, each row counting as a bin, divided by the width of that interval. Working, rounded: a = 0.08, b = 0.091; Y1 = 15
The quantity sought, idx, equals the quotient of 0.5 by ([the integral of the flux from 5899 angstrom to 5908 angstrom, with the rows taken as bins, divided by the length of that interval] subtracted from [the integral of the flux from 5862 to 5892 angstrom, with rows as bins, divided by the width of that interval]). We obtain 2.0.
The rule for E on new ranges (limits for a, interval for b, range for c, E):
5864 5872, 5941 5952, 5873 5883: -0.67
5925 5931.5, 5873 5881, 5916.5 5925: -0.71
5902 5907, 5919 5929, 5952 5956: -0.70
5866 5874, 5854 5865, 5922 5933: -0.64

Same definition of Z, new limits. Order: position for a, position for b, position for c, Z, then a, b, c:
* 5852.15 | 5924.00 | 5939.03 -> 1.10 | 1.07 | 1.11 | 1.05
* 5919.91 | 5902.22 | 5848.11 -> 1.11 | 1.06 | 1.09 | 1.08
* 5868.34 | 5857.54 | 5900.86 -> 1.06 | 1.09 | 1.09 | 1.05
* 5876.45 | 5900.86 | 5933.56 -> 1.09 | 1.10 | 1.05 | 1.13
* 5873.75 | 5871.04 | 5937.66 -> 1.02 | 1.14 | 1.10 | 1.05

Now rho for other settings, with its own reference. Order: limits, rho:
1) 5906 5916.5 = 1.2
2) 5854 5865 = 2.0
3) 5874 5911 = 2.4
